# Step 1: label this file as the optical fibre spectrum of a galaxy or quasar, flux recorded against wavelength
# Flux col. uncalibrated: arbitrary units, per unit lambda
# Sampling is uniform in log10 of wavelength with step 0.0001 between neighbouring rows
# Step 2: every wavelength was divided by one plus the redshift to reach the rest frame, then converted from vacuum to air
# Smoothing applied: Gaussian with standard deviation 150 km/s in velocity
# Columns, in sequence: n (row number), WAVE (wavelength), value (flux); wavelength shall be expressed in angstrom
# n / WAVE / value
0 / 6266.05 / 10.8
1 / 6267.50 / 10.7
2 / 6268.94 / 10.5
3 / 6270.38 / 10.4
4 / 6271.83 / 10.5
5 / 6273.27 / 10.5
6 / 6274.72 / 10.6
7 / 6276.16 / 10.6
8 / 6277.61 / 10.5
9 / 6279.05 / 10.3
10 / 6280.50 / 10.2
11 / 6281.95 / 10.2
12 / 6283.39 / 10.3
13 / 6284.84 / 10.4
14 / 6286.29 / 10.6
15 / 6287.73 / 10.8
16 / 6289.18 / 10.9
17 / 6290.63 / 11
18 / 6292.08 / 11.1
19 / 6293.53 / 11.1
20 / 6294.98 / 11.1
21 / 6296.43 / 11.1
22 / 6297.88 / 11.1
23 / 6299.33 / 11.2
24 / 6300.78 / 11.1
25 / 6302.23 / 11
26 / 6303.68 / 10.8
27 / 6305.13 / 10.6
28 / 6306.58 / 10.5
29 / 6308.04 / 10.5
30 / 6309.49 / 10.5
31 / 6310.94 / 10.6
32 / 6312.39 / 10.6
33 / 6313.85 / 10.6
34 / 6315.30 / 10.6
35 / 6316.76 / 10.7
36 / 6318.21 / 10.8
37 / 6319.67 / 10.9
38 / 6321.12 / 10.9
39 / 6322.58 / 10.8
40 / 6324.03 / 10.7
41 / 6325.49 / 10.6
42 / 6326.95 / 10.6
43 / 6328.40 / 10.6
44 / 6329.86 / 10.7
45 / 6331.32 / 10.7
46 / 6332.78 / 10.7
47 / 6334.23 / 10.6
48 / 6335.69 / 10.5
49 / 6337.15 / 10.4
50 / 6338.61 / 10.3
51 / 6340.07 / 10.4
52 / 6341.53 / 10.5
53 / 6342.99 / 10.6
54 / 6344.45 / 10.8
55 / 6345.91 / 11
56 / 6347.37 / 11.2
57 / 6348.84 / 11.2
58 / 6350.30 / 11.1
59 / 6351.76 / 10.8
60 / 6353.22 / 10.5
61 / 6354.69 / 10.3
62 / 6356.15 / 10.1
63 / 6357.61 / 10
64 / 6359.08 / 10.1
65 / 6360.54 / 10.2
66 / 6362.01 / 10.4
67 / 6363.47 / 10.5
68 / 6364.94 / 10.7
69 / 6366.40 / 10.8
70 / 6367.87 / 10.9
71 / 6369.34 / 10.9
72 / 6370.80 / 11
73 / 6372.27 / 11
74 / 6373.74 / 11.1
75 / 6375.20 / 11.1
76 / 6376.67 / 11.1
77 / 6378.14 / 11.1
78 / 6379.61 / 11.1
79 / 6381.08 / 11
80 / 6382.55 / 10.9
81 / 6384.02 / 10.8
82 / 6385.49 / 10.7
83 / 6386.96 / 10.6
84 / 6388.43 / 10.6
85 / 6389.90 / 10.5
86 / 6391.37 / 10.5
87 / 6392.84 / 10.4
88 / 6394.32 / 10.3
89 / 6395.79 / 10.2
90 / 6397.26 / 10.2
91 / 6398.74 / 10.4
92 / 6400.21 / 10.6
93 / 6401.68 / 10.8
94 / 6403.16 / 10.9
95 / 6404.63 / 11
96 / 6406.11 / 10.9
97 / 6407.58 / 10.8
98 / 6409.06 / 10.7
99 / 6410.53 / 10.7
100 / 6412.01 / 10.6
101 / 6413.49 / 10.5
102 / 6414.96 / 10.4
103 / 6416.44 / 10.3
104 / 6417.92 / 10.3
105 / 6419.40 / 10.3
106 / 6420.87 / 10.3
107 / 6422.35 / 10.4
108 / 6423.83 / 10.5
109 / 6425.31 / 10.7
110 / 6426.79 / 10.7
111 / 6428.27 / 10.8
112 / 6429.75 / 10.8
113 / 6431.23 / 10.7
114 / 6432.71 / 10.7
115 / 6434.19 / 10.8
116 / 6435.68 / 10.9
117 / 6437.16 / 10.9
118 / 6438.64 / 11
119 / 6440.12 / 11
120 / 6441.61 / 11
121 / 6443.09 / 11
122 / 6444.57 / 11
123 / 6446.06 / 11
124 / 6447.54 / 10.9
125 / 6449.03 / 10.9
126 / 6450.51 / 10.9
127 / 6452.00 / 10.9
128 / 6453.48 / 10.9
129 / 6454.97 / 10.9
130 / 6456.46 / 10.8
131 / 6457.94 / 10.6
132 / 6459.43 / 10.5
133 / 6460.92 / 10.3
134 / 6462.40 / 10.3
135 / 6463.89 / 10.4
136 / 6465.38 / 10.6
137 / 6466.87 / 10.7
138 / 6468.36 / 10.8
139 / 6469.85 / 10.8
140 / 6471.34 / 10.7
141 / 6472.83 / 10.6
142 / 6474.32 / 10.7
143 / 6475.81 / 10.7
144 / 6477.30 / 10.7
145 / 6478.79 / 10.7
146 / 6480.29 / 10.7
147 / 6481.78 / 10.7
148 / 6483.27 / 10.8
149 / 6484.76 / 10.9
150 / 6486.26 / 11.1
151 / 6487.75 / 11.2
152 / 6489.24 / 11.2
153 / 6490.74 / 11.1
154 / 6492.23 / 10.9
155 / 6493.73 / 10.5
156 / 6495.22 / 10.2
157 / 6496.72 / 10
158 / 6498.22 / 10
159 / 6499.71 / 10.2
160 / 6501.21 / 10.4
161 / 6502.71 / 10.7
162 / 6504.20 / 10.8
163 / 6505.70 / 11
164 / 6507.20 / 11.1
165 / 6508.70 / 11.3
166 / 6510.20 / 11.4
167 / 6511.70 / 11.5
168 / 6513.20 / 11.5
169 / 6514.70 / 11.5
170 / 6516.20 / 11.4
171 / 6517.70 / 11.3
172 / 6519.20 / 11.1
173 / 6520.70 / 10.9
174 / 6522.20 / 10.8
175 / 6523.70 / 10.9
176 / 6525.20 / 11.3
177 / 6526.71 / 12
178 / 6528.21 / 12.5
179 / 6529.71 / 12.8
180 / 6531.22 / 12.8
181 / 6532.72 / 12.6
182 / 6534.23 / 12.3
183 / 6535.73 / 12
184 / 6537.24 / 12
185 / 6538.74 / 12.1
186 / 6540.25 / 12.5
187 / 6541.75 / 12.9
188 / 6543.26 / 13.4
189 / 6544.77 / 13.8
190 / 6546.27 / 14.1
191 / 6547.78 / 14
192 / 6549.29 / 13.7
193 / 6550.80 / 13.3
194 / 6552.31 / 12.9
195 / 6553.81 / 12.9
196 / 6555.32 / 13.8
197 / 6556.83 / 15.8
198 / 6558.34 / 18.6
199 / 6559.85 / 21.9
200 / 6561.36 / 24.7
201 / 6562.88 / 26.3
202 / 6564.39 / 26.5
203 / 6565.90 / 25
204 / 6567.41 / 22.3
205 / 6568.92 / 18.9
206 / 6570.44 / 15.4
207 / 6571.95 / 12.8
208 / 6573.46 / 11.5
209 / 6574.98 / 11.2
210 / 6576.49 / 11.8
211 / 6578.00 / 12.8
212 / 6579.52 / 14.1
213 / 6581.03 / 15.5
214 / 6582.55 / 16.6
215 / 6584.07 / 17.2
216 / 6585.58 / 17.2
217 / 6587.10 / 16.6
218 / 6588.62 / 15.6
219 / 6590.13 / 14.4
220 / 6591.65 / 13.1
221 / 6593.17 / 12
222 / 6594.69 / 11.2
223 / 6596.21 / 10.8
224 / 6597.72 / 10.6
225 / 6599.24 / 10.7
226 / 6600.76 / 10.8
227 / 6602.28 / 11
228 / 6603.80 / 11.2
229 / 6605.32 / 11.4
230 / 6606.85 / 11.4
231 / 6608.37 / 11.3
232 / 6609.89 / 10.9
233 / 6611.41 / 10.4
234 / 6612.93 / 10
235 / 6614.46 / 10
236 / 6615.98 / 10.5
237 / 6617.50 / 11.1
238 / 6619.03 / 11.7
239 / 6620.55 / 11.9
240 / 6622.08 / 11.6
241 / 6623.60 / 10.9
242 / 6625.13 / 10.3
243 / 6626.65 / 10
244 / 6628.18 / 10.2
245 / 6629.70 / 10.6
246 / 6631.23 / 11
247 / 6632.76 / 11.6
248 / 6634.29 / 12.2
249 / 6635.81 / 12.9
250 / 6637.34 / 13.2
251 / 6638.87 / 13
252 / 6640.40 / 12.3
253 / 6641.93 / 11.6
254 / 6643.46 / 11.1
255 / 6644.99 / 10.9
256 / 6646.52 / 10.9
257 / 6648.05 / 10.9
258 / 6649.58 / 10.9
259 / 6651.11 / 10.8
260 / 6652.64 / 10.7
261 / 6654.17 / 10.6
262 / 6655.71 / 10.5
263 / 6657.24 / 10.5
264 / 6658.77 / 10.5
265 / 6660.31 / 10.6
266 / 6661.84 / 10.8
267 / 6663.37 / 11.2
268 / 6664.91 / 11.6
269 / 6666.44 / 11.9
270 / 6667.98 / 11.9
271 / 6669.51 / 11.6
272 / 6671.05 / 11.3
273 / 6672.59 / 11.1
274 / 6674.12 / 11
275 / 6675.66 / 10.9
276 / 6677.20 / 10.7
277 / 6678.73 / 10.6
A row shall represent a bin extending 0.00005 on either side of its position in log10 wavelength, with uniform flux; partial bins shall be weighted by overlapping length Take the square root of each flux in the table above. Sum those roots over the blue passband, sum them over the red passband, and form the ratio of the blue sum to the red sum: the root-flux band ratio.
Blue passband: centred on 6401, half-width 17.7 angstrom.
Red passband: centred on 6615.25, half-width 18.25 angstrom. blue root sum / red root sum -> 0.99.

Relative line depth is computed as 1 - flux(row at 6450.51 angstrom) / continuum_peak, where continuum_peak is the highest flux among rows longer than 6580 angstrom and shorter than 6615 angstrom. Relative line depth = 0.366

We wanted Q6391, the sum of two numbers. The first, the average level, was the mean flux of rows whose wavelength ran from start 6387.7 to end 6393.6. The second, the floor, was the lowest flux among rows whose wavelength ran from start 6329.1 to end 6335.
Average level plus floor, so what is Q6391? 21.1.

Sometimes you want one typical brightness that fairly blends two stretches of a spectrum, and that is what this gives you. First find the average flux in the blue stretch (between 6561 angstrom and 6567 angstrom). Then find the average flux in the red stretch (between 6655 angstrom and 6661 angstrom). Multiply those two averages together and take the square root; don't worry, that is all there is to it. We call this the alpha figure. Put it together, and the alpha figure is 16.4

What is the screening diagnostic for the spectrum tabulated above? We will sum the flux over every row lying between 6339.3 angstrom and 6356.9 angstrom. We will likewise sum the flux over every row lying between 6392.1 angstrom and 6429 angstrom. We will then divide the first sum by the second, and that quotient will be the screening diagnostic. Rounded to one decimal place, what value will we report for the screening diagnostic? 0.5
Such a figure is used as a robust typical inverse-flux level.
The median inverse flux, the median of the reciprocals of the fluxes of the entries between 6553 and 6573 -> 0.053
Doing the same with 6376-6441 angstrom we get 0.093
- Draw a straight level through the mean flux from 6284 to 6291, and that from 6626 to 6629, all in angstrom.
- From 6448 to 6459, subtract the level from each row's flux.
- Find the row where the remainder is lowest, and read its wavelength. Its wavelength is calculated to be 6457.94 angstrom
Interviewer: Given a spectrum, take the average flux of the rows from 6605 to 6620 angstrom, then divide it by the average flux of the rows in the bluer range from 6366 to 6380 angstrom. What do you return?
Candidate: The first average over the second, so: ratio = 0.99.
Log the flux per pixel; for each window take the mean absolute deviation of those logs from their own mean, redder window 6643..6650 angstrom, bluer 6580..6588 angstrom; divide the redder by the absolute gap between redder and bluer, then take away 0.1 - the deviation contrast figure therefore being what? 0.2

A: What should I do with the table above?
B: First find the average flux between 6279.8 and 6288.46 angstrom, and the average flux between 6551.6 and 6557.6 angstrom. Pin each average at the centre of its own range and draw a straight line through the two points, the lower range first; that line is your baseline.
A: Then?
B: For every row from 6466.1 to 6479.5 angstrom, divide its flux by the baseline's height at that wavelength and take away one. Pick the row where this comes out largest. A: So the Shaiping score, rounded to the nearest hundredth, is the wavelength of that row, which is 6468.36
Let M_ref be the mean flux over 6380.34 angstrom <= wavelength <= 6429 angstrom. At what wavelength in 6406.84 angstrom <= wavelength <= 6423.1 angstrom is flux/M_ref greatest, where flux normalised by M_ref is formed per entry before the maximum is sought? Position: 6407.58 angstrom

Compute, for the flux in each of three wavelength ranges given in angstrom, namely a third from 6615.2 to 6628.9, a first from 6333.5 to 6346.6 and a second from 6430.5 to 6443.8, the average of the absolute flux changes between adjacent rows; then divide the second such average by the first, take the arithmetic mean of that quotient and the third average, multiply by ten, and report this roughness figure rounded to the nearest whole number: 4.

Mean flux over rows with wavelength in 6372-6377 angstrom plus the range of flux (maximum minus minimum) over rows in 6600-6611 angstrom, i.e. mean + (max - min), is 11.7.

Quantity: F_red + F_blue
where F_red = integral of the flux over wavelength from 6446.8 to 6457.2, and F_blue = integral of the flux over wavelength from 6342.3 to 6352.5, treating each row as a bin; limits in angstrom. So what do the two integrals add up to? 225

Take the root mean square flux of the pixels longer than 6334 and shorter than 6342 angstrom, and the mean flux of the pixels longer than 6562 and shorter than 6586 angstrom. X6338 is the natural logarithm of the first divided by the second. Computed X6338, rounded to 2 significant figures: -0.50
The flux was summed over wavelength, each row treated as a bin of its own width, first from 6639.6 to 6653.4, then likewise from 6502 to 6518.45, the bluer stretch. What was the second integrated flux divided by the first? 1.2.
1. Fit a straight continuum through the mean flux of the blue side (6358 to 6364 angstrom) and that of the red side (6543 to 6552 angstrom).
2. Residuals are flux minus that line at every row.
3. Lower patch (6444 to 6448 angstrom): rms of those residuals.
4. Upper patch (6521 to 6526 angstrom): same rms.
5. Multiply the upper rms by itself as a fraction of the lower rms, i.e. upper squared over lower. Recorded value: 6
